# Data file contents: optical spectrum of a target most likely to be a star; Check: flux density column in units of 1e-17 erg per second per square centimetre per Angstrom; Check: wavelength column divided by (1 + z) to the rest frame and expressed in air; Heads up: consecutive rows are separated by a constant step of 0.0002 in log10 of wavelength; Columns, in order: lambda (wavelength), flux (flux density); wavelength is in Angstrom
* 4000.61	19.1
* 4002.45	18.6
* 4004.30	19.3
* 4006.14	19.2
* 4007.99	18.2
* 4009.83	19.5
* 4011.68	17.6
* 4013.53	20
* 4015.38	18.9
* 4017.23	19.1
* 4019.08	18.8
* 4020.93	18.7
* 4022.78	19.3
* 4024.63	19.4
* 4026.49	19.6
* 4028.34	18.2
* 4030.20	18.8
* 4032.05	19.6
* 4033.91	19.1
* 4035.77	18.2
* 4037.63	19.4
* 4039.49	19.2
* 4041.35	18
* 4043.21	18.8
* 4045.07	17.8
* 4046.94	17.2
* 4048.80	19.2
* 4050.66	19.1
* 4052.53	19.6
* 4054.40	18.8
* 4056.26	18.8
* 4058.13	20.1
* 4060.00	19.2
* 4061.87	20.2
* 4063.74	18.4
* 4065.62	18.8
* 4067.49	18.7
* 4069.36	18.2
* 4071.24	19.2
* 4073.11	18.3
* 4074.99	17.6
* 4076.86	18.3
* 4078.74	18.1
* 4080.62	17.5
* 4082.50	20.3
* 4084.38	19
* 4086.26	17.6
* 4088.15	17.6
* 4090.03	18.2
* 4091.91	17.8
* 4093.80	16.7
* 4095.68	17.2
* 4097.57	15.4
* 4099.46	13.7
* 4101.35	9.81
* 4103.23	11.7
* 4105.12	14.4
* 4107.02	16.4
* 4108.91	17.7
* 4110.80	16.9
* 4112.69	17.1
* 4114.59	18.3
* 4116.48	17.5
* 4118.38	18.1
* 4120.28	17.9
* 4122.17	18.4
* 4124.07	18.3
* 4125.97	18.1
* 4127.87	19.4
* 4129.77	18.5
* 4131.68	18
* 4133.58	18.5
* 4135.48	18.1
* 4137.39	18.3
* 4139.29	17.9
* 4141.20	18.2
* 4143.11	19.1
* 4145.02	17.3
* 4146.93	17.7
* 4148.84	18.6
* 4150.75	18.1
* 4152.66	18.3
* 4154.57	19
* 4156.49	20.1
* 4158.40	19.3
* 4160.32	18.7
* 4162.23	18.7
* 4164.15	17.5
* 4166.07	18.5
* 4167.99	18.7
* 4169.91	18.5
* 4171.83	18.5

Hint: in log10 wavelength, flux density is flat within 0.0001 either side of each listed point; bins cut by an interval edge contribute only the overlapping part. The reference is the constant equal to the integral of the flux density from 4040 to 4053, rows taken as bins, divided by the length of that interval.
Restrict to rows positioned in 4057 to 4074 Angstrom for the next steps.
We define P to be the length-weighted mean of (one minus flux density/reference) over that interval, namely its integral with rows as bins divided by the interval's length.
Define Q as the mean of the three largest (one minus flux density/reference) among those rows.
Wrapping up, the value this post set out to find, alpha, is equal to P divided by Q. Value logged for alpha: -2.28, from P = -0.03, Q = 0.01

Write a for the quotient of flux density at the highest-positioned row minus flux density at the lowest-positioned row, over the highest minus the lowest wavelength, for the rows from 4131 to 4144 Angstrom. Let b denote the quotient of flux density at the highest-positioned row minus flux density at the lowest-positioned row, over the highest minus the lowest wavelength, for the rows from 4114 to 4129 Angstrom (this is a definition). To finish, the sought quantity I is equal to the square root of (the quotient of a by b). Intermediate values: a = 0.096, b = 0.08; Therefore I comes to 1.1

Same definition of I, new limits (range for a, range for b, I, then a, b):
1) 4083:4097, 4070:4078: 1.0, -0.159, -0.16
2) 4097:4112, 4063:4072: 1.0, 0.113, 0.11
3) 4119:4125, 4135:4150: 1.7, 0.106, 0.04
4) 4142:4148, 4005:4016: 3.4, -0.366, -0.03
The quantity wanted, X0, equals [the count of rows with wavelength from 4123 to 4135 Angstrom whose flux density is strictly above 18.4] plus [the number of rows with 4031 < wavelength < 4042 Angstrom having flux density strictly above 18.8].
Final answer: 7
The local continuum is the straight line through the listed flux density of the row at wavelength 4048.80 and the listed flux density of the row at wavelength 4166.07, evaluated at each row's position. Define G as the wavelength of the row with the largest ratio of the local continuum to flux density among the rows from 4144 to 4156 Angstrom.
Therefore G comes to 4145.02 Angstrom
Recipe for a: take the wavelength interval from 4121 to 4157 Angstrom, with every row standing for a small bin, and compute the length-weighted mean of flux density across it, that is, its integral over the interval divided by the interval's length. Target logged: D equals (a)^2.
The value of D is 338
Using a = 18.4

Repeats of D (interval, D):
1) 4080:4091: 338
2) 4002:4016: 358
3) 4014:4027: 366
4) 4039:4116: 312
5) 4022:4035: 366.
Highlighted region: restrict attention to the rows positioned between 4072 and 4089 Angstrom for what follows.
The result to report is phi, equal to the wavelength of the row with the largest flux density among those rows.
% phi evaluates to 4082.50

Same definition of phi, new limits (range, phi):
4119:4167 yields 4156.49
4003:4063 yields 4061.87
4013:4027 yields 4013.53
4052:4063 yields 4061.87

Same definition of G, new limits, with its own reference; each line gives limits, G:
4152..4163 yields 4152.66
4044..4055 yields 4046.94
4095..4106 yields 4101.35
